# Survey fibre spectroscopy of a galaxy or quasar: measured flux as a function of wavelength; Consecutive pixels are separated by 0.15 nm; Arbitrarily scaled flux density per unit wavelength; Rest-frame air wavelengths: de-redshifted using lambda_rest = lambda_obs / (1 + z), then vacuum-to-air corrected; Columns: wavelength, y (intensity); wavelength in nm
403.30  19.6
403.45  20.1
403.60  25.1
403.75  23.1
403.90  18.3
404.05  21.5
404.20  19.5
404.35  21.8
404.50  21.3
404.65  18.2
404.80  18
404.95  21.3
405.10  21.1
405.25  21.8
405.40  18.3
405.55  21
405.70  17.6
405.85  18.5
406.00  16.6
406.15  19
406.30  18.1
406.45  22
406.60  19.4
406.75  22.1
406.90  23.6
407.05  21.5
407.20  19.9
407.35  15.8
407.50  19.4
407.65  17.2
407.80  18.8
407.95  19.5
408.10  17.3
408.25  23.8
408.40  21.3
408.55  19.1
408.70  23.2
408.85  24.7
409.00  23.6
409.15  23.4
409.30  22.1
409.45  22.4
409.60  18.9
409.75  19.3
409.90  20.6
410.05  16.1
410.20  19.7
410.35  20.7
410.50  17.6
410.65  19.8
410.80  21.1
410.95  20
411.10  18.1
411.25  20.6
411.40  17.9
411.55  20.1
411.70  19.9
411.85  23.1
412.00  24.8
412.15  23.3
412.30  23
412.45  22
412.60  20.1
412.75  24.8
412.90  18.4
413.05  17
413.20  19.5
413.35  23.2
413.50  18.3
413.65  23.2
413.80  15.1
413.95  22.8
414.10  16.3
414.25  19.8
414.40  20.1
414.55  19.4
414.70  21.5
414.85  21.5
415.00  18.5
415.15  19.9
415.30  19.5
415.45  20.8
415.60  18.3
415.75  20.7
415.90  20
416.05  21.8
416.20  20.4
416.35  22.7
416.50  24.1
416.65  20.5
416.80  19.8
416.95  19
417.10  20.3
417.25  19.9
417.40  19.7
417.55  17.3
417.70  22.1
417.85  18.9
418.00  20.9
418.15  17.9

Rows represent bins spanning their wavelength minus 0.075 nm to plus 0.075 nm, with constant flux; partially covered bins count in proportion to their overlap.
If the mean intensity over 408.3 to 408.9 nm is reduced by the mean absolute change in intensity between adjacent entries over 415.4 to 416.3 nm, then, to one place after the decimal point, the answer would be 20.3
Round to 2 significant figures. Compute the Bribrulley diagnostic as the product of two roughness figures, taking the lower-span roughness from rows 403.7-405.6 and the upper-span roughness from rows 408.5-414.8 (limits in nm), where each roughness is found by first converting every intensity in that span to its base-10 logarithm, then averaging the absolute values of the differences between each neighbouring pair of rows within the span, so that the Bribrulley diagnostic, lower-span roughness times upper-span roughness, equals 0.0027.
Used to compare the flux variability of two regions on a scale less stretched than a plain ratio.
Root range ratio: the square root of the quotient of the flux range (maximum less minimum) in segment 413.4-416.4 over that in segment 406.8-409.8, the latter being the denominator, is 0.95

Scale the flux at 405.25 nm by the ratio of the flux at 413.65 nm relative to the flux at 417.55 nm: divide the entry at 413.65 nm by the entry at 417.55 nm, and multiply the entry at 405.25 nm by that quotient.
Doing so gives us 29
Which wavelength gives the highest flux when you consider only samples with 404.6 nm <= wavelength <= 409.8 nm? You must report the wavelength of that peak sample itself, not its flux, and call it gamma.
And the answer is 408.85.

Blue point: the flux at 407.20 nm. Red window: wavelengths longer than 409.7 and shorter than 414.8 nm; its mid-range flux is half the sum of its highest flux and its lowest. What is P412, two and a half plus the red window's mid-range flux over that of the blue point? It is 3.50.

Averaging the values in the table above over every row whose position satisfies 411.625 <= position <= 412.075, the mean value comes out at 22.6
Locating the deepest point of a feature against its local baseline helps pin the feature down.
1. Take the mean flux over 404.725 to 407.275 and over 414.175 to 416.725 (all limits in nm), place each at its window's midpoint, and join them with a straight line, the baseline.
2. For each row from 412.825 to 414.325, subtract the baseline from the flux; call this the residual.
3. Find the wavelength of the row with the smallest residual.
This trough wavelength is 413.80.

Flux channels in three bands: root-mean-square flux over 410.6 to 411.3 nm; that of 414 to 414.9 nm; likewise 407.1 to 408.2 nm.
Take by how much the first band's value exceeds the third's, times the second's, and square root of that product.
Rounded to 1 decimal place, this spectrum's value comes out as 5.7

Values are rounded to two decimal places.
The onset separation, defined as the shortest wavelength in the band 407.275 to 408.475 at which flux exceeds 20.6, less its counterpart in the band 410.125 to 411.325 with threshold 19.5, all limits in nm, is -1.95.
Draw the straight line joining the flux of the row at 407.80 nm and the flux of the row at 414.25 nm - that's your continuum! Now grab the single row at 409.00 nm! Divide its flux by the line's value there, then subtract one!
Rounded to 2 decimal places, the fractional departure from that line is 0.24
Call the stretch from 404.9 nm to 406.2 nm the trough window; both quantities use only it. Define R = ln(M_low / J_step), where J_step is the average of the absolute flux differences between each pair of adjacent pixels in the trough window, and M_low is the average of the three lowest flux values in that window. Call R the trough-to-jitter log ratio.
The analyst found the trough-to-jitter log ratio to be 2.2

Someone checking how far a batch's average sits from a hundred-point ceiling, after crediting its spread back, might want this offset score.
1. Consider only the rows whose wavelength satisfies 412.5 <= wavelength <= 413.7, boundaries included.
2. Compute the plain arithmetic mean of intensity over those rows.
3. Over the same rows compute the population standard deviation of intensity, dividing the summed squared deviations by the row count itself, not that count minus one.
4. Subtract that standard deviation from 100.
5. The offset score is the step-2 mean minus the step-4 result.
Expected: -76.8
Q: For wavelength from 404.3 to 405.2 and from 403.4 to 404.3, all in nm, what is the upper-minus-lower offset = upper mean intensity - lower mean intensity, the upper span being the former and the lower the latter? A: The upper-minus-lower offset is -1.0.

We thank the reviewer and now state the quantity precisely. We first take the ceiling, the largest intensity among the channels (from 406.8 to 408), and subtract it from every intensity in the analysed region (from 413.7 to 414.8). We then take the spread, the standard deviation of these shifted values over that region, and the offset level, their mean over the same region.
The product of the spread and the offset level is -11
